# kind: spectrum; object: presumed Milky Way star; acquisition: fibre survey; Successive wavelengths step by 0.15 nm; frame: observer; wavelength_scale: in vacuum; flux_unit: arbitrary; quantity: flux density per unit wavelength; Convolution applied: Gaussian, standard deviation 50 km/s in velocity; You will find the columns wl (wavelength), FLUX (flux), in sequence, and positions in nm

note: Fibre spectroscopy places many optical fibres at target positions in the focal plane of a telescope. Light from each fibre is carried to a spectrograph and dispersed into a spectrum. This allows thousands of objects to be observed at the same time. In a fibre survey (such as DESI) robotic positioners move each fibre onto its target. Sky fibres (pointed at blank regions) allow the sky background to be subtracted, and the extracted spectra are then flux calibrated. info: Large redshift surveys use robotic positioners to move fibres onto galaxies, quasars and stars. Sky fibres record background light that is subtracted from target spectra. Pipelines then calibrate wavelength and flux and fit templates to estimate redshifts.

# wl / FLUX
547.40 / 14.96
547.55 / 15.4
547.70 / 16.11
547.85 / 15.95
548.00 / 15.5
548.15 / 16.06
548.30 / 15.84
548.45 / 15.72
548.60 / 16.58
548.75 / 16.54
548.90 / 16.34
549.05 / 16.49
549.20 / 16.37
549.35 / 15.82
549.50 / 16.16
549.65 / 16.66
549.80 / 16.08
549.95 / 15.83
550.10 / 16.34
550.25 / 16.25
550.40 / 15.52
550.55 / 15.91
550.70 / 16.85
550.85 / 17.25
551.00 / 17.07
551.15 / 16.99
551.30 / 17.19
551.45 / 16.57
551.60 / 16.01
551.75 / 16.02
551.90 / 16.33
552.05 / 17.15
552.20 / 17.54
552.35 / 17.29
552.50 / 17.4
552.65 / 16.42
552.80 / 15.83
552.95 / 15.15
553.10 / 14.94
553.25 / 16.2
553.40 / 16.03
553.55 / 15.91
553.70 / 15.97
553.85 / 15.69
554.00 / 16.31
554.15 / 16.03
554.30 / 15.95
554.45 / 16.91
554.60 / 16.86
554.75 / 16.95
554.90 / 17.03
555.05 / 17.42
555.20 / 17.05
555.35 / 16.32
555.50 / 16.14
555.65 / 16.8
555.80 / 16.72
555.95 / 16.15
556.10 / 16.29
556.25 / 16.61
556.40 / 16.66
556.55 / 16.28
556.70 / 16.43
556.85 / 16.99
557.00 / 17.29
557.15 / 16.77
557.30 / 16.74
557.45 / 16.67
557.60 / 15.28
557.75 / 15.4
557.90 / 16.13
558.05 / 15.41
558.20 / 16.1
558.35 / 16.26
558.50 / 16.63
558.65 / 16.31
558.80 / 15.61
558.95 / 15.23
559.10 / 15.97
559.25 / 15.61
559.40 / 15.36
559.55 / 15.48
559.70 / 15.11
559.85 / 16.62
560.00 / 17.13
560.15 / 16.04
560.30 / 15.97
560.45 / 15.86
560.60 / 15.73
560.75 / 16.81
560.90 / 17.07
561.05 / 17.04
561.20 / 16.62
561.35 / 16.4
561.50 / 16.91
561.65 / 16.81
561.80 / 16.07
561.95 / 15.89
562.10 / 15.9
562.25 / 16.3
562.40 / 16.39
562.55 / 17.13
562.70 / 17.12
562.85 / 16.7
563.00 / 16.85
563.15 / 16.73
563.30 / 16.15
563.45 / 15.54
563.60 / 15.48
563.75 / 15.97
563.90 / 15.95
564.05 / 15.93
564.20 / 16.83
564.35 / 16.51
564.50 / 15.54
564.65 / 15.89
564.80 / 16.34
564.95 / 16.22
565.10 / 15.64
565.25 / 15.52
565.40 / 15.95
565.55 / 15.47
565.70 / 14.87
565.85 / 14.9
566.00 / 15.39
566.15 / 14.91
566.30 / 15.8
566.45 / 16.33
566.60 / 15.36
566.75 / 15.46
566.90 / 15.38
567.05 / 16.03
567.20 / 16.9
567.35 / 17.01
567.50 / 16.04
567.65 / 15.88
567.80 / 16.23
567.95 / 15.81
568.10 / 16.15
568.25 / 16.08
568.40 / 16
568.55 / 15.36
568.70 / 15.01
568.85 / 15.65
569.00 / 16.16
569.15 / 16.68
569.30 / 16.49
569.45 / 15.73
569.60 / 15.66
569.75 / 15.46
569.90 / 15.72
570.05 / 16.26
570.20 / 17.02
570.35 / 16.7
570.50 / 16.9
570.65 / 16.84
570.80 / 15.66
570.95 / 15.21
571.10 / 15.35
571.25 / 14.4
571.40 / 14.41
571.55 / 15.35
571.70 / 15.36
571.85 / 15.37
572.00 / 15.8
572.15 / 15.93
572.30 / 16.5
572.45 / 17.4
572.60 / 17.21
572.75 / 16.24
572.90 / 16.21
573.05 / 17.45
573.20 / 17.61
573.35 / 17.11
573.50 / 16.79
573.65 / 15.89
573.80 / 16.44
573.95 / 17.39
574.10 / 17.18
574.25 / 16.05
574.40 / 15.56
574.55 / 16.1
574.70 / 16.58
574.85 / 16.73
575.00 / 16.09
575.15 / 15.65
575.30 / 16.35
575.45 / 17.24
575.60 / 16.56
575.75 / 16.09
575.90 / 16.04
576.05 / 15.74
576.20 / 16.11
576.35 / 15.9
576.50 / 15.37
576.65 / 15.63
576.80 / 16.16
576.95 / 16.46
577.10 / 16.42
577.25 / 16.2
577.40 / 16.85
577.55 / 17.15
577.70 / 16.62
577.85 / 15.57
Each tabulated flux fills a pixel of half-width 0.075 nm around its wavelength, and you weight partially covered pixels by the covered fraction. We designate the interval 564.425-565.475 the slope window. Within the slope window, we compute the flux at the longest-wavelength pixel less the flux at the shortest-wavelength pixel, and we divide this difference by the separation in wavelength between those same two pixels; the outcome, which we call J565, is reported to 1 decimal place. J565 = 0.5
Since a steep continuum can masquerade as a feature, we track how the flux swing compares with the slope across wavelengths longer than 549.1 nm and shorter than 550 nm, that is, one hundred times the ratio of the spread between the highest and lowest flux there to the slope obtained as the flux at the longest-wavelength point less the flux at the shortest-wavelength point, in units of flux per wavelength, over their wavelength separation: -117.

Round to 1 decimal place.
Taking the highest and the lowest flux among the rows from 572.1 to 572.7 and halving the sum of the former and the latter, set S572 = 16.7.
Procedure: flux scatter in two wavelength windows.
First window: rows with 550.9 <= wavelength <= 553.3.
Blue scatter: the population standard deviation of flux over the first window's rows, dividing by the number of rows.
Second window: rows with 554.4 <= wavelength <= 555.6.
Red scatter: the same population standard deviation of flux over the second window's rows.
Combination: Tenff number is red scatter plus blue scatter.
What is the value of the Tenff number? 1.15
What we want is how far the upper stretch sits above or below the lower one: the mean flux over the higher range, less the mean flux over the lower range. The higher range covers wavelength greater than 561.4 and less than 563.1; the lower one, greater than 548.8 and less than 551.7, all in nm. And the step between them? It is 0.15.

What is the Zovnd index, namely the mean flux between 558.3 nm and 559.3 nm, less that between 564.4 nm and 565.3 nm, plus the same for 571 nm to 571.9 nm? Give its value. 15.1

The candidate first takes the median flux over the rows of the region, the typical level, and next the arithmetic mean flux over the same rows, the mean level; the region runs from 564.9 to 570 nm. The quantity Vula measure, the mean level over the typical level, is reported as 1.002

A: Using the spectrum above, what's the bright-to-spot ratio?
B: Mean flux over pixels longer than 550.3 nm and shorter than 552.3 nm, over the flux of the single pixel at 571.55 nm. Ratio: 1.08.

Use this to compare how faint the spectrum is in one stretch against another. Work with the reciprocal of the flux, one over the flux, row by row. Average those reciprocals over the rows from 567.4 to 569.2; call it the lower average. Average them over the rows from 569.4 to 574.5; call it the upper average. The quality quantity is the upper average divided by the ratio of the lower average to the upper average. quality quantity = 0.0611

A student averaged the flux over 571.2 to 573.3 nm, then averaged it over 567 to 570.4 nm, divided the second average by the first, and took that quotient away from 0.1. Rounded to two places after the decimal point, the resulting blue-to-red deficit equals -0.90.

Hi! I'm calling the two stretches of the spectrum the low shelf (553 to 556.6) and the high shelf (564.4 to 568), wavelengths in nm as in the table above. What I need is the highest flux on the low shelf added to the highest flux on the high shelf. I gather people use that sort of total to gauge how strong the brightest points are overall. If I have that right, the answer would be 34.4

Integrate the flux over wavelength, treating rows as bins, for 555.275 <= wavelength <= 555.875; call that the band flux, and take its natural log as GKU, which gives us 2.29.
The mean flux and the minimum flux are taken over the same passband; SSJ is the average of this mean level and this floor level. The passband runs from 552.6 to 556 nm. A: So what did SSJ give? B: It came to 15.6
